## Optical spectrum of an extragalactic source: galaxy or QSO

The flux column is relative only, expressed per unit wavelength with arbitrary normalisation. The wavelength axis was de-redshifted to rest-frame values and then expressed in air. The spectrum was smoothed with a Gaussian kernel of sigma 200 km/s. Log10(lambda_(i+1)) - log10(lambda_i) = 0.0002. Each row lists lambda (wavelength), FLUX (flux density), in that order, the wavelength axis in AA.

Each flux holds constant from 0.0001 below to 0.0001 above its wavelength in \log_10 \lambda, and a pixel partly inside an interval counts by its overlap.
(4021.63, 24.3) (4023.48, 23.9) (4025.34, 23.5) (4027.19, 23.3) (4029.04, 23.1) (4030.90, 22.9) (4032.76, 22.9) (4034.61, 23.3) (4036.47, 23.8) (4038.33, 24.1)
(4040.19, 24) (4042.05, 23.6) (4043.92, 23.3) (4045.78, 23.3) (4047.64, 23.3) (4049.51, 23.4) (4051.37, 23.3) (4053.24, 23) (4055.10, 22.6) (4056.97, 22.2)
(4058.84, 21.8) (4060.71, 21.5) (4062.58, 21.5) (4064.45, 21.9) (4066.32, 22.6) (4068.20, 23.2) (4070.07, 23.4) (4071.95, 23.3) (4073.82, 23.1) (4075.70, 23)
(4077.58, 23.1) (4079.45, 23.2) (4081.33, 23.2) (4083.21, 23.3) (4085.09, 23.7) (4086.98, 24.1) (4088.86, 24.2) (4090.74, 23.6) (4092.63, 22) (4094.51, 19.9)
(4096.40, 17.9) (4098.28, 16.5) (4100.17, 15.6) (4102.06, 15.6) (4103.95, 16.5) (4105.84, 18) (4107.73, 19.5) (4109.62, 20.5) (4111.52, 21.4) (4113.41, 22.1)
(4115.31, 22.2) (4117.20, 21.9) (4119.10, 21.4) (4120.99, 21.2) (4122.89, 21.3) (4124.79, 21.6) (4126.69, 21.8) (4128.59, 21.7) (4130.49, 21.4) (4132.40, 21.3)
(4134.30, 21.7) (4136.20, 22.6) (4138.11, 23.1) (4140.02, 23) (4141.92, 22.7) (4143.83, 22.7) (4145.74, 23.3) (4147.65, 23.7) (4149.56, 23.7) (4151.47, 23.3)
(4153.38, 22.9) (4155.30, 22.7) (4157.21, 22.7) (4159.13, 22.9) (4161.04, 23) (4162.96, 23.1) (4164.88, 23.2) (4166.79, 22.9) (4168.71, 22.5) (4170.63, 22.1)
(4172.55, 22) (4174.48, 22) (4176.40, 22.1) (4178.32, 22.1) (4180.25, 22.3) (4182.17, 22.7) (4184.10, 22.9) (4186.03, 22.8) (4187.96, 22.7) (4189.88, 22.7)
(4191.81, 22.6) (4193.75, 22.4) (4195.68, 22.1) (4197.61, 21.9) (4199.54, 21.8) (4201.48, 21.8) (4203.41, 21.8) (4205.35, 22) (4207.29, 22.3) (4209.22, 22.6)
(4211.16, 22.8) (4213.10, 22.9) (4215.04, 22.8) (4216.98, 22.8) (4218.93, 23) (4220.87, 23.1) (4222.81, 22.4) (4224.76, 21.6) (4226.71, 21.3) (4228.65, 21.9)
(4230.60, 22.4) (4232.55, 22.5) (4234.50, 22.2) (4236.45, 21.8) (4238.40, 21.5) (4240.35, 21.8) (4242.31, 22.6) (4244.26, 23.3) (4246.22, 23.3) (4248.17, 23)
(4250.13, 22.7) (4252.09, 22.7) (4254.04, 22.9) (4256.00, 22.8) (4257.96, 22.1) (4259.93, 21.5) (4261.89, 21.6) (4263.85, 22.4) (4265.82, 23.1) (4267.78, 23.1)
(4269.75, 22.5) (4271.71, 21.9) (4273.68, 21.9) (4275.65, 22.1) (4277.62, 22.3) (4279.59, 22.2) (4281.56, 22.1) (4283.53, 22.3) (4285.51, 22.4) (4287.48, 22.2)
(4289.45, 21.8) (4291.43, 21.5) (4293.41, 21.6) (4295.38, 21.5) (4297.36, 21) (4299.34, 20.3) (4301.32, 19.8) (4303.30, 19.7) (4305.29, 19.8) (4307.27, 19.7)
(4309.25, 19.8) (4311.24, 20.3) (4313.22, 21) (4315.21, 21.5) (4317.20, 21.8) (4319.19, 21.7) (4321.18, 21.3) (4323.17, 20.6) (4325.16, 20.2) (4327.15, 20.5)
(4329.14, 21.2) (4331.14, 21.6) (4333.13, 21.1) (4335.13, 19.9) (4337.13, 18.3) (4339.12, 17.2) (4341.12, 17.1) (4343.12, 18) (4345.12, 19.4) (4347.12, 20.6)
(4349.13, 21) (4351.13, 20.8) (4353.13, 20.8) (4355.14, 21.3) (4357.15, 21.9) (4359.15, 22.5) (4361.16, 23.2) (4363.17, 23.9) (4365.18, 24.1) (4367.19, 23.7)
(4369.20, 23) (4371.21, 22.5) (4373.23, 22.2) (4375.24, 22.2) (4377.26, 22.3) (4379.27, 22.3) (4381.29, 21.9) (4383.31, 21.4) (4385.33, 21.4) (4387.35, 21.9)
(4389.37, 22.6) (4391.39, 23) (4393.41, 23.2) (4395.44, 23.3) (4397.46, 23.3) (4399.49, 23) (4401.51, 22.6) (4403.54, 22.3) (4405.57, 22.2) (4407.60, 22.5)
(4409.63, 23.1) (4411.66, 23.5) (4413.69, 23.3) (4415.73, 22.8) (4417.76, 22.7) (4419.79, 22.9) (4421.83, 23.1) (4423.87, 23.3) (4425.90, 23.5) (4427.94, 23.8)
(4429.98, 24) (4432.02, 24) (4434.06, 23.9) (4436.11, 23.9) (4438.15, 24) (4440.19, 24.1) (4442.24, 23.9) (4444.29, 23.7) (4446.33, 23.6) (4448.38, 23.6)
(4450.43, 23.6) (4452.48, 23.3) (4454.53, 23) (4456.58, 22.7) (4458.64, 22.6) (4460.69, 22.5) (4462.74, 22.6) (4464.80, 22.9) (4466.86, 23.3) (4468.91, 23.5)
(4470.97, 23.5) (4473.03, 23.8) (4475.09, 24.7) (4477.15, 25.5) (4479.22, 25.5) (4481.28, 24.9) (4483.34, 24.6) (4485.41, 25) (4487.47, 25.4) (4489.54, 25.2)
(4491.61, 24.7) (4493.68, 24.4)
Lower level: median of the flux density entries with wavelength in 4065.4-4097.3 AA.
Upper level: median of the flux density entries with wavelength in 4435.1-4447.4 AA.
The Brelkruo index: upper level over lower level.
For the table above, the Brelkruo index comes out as 1.03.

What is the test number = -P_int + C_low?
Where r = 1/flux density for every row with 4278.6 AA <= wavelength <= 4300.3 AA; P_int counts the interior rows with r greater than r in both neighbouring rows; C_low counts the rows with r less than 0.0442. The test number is -2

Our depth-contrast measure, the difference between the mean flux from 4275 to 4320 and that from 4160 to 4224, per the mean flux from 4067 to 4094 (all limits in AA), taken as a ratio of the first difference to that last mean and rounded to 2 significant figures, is -0.054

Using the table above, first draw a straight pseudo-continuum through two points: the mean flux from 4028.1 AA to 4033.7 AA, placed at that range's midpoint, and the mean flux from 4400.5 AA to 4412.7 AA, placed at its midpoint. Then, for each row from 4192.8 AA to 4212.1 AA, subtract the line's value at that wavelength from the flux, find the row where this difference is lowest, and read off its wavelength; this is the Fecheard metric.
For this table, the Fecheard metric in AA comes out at 4199.54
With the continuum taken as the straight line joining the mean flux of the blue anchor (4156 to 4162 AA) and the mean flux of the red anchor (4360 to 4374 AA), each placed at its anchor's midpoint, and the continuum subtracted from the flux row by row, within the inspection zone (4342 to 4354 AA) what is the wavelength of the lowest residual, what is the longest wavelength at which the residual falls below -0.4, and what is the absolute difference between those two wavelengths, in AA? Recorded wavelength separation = 10.0 AA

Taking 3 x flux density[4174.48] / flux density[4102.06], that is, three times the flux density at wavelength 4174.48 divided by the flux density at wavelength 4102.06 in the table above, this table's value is 4.2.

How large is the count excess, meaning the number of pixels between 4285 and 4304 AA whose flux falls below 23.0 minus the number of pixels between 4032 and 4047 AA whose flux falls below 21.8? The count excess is 10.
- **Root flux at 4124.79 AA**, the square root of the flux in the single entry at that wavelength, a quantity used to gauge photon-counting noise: 4.65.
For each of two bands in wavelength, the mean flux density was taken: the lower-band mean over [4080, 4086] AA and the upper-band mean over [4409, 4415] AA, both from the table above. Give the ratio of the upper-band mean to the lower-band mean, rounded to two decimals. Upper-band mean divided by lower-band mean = 1.00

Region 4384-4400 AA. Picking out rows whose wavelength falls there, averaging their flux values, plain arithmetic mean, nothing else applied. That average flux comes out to 22.7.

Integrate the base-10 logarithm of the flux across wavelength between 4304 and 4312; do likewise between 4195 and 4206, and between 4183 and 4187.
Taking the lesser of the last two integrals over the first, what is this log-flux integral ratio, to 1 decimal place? 0.5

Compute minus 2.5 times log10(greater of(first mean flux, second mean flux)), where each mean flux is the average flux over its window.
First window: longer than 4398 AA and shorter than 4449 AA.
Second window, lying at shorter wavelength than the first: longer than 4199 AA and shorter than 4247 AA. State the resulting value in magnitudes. -3.42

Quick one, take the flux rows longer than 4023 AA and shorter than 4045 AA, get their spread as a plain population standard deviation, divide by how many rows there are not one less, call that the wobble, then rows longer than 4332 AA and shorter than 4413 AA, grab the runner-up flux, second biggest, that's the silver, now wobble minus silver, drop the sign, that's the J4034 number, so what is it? 23.5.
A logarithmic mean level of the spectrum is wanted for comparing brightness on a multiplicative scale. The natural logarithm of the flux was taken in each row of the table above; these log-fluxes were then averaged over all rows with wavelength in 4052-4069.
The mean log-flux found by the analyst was 3.10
